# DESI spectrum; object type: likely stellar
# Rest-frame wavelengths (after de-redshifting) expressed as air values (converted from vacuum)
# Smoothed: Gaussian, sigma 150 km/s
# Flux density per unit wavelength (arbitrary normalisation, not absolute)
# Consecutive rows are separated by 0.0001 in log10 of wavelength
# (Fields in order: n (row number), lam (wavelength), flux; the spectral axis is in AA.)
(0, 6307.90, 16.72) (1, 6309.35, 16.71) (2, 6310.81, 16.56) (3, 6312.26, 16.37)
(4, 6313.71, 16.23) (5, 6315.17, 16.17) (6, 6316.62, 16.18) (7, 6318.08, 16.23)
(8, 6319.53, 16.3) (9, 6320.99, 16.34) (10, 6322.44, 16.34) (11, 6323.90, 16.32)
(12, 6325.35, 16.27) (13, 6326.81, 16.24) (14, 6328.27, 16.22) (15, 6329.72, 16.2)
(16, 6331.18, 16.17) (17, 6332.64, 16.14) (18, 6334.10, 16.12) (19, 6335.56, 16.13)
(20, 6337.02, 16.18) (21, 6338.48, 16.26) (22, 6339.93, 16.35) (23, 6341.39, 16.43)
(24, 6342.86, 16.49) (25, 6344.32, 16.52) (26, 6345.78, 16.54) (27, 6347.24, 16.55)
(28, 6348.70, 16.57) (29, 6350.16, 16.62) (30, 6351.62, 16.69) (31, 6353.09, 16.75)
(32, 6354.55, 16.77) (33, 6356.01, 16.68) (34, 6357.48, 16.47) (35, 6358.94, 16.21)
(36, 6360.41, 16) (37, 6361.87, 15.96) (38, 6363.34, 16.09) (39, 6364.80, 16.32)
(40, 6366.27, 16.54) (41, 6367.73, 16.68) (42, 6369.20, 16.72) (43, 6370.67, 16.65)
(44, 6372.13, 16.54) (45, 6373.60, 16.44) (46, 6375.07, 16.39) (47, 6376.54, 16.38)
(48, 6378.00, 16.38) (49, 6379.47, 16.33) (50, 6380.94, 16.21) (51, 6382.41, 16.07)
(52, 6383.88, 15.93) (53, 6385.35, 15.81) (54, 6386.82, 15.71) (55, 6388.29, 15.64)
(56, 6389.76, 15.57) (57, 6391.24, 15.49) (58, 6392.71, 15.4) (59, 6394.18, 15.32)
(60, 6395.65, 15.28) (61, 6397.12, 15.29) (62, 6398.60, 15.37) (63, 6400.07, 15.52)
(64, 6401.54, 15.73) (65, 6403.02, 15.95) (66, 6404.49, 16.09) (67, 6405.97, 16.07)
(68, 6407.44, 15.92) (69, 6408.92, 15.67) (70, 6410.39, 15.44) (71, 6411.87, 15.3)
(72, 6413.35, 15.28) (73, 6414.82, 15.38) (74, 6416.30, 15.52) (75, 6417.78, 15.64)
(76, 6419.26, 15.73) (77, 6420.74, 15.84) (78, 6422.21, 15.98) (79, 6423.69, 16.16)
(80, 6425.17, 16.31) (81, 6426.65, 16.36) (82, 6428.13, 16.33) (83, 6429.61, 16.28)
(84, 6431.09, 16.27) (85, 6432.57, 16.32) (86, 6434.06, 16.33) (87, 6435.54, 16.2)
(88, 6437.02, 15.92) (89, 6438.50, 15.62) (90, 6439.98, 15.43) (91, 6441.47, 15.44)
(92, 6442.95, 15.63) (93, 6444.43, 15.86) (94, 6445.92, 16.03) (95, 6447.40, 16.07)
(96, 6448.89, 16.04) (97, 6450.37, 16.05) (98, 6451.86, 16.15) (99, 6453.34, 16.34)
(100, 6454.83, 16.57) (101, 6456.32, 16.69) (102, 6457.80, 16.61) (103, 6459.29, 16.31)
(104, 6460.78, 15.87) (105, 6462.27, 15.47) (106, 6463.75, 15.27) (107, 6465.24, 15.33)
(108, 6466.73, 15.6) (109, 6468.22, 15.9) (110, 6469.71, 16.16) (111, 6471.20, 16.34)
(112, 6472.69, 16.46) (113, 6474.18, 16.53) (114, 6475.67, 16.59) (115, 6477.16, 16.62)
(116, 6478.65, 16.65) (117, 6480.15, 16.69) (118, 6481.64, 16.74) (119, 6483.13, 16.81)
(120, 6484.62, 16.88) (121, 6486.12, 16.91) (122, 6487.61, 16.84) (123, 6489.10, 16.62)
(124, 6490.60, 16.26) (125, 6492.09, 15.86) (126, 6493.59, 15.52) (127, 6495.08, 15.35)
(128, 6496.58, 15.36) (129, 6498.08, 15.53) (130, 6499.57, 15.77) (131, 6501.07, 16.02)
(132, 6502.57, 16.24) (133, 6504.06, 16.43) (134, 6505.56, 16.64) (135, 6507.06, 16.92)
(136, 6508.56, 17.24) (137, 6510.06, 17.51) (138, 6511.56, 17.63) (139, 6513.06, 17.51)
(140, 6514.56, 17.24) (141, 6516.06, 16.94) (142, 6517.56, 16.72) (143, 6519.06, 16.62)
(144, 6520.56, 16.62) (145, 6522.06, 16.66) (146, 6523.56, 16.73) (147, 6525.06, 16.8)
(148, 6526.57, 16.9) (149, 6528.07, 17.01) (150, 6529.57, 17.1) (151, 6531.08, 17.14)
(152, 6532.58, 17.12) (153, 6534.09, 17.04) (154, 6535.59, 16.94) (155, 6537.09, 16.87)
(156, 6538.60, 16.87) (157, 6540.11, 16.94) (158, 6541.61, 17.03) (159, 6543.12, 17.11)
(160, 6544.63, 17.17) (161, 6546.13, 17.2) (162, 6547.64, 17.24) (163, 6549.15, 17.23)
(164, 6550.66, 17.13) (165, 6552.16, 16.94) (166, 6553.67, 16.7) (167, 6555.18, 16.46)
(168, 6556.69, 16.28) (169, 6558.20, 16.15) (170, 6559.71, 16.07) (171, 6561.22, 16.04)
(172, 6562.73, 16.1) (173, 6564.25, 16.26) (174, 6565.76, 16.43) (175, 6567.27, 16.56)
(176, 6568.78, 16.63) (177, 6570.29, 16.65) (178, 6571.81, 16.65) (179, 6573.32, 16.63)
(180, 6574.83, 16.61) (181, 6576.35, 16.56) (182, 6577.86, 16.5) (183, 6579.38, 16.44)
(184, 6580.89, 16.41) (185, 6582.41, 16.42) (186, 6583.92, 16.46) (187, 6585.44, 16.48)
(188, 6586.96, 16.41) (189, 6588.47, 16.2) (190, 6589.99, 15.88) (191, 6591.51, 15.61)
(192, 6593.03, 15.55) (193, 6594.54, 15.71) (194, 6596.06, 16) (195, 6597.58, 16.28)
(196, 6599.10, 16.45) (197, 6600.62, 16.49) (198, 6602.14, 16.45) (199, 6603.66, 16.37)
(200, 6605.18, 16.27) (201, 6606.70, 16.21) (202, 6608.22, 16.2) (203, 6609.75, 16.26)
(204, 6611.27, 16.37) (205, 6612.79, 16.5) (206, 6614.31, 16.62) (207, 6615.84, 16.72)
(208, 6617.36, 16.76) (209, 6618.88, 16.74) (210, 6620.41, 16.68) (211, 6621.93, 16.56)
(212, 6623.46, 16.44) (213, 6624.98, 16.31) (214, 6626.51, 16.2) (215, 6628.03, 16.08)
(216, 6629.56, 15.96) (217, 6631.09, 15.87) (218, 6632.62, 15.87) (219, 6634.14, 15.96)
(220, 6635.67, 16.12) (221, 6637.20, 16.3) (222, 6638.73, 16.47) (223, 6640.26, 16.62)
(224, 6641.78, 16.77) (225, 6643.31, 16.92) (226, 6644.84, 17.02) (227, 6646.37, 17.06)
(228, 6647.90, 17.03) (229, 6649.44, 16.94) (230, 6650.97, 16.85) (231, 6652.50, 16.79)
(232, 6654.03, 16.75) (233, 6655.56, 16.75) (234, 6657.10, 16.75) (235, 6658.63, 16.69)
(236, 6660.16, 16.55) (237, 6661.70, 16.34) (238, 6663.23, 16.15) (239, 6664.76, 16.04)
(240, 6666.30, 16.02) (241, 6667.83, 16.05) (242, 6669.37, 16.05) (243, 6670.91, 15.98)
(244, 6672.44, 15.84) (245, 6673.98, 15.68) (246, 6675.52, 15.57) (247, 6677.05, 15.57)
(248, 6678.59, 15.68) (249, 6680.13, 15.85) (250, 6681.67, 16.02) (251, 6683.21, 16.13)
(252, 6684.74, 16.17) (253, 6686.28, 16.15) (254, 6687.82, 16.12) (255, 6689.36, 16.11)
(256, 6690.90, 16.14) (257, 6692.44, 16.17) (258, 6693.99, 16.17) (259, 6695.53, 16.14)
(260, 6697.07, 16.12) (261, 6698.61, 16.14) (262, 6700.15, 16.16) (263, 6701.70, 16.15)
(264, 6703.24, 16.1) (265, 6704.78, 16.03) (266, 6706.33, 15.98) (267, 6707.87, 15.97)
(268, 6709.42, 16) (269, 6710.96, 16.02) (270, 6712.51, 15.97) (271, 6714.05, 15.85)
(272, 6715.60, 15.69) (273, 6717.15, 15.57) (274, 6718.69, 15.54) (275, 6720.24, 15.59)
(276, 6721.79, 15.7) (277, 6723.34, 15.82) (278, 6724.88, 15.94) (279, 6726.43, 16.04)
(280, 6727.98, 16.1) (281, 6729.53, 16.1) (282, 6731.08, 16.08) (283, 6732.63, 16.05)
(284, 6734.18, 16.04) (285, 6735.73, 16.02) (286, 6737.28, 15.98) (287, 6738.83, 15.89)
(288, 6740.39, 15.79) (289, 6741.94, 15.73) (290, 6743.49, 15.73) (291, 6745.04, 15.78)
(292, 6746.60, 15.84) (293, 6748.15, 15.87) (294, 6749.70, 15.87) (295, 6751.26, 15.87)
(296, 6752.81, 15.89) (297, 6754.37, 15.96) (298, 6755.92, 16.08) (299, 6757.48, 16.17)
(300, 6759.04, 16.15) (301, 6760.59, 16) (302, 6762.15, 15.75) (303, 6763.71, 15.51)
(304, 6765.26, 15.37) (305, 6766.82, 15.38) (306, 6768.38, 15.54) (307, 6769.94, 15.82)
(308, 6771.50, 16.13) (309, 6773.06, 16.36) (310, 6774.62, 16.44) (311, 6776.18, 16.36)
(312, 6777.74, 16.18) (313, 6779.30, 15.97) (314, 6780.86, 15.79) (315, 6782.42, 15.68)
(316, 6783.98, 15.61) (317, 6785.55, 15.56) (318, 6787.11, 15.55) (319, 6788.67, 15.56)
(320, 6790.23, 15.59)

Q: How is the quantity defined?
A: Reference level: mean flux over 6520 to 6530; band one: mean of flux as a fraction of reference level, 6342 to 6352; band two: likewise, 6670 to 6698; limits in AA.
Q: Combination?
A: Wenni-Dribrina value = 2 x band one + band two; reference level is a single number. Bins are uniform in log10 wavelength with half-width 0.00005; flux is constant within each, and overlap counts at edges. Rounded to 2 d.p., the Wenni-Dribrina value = 2.92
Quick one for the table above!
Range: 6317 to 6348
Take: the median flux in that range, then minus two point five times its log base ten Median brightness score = -3.03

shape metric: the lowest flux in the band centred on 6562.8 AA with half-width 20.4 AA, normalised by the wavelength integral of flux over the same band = 0.0237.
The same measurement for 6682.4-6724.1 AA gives 0.0233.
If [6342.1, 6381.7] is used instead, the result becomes 0.0245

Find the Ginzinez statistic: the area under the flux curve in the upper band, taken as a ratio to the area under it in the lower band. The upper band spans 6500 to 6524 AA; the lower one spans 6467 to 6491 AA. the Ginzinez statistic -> 1.02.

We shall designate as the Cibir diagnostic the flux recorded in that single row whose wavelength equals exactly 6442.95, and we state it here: 15.63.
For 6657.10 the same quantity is 16.75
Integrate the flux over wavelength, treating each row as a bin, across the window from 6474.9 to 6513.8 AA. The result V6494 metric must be 642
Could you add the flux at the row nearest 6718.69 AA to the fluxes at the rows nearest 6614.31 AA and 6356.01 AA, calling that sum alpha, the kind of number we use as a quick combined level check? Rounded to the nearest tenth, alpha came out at 48.8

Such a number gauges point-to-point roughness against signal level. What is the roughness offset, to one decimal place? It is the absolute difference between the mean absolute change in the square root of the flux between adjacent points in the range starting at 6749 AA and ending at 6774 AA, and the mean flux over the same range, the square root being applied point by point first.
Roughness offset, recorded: 15.8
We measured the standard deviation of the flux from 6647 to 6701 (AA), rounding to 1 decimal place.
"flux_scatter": 0.4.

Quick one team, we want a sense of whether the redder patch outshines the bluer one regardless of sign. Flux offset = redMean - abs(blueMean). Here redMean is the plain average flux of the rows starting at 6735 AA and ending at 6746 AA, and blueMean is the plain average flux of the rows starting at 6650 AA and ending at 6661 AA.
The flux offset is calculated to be -0.9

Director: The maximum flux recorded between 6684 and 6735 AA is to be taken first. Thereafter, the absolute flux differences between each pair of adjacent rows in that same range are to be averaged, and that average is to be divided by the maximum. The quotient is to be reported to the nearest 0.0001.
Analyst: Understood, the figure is 0.0030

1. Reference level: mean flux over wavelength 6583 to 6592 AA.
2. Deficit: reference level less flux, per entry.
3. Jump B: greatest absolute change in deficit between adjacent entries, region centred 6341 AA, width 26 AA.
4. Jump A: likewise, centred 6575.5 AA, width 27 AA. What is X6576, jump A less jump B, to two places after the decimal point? 0.12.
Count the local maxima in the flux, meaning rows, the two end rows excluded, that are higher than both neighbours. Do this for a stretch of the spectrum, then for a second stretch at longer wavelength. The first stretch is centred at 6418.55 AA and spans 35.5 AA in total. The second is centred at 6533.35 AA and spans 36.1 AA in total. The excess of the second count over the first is -1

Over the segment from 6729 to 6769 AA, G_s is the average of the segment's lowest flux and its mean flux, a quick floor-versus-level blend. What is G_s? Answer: 15.6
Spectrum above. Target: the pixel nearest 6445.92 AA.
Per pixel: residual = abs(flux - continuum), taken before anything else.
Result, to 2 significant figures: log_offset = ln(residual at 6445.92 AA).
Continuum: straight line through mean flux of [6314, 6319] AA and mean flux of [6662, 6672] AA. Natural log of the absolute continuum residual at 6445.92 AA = -2.2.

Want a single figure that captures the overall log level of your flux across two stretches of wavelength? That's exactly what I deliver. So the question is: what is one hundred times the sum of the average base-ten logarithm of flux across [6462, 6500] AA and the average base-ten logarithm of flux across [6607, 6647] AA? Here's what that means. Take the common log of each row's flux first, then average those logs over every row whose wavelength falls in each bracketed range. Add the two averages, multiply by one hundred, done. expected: 242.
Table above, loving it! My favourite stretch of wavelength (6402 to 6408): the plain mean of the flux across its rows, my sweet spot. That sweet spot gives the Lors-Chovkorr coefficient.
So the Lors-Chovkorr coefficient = 16.0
